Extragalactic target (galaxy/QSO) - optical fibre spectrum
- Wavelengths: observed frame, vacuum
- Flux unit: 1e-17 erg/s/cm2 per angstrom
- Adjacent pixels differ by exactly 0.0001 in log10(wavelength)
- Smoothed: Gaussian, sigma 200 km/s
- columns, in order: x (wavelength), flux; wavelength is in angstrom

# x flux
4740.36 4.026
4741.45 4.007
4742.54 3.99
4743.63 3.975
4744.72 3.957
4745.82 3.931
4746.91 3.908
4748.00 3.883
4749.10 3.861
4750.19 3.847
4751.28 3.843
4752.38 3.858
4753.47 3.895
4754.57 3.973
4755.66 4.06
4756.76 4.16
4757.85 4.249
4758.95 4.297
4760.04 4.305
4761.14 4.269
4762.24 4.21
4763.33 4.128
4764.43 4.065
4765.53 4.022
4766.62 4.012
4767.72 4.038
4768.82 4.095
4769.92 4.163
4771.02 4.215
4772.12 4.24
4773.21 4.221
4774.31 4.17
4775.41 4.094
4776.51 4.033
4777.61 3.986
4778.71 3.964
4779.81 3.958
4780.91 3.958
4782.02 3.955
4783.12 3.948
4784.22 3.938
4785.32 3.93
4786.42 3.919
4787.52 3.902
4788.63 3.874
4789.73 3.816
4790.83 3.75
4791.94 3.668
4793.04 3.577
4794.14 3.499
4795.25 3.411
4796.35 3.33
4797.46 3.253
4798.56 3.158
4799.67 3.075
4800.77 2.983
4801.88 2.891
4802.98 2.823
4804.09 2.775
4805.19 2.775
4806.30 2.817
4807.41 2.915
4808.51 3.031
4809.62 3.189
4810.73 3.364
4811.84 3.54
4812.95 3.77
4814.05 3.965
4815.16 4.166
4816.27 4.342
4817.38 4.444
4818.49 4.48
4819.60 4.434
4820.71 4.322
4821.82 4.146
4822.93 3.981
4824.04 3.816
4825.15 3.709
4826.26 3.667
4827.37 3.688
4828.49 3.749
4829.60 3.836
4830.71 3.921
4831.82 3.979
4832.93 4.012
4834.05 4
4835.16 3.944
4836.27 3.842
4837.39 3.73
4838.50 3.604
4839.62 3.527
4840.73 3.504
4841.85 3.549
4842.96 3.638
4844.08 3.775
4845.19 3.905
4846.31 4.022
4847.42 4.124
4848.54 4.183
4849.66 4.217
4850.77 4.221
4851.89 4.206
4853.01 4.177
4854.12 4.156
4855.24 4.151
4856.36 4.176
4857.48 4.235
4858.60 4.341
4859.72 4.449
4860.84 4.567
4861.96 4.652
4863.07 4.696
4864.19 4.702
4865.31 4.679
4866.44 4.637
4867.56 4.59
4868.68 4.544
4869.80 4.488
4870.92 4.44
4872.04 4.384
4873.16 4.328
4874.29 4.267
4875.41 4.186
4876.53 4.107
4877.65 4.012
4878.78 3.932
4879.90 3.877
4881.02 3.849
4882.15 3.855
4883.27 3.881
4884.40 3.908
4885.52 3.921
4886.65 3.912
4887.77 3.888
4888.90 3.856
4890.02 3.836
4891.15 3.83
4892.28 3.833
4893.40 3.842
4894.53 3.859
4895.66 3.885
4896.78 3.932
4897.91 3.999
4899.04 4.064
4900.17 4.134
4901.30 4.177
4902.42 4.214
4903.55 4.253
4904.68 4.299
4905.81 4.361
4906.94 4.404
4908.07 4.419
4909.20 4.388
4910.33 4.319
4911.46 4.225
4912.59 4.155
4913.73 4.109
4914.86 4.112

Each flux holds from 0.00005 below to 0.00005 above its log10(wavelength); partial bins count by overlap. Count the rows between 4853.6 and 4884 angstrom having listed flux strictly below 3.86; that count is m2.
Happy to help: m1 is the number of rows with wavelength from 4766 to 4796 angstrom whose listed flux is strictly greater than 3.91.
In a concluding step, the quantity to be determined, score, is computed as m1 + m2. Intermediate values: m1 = 19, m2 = 2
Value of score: 21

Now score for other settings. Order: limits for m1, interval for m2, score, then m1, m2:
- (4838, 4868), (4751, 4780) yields 22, 20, 2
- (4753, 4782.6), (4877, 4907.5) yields 34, 26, 8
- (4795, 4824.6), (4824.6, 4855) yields 22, 9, 13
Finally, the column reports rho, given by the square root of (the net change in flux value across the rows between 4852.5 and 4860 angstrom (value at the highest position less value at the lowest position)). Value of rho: 0.52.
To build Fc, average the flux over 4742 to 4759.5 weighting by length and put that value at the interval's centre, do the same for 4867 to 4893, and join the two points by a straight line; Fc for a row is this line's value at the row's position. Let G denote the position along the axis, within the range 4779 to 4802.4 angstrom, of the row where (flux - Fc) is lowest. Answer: 4801.88 angstrom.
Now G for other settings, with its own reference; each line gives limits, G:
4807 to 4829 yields 4807.41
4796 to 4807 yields 4805.19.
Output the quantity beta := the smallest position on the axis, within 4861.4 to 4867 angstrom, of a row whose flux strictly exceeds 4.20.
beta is 4861.96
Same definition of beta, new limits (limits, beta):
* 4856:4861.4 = 4857.48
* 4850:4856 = 4850.77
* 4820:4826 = 4820.71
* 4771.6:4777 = 4772.12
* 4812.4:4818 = 4816.27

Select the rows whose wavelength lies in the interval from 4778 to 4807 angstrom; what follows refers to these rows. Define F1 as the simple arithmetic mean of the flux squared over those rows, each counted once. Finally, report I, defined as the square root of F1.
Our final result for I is 3.53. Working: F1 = 12.4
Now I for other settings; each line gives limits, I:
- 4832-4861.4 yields 4.02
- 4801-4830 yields 3.68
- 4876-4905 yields 3.97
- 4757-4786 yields 4.10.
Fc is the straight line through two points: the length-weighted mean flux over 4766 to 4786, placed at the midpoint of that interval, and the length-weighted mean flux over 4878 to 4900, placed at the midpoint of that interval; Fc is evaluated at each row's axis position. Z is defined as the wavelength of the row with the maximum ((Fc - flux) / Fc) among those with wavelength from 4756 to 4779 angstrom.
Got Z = 4778.71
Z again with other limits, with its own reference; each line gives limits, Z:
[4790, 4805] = 4804.09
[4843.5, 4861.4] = 4844.08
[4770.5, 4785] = 4784.22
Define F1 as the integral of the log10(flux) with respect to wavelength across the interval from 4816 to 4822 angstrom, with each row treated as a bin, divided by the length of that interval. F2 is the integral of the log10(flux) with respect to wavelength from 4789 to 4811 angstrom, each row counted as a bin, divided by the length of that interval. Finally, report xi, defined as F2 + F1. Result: 1.14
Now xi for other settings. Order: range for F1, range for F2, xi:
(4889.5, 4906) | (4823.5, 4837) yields 1.19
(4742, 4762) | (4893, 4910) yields 1.22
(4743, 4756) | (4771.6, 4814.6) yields 1.14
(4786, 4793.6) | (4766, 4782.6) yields 1.19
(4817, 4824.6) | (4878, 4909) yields 1.23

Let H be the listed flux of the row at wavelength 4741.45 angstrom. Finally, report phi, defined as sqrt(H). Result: 2.00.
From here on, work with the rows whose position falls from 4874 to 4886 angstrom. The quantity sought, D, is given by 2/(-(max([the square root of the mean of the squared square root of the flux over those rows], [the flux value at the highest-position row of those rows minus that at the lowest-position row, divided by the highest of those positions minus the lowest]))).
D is -1.00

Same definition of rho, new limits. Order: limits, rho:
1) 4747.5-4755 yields 0.30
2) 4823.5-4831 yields 0.32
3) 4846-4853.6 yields 0.39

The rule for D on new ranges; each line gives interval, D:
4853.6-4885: -0.97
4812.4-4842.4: -1.01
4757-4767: -0.98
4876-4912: -1.00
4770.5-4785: -0.99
